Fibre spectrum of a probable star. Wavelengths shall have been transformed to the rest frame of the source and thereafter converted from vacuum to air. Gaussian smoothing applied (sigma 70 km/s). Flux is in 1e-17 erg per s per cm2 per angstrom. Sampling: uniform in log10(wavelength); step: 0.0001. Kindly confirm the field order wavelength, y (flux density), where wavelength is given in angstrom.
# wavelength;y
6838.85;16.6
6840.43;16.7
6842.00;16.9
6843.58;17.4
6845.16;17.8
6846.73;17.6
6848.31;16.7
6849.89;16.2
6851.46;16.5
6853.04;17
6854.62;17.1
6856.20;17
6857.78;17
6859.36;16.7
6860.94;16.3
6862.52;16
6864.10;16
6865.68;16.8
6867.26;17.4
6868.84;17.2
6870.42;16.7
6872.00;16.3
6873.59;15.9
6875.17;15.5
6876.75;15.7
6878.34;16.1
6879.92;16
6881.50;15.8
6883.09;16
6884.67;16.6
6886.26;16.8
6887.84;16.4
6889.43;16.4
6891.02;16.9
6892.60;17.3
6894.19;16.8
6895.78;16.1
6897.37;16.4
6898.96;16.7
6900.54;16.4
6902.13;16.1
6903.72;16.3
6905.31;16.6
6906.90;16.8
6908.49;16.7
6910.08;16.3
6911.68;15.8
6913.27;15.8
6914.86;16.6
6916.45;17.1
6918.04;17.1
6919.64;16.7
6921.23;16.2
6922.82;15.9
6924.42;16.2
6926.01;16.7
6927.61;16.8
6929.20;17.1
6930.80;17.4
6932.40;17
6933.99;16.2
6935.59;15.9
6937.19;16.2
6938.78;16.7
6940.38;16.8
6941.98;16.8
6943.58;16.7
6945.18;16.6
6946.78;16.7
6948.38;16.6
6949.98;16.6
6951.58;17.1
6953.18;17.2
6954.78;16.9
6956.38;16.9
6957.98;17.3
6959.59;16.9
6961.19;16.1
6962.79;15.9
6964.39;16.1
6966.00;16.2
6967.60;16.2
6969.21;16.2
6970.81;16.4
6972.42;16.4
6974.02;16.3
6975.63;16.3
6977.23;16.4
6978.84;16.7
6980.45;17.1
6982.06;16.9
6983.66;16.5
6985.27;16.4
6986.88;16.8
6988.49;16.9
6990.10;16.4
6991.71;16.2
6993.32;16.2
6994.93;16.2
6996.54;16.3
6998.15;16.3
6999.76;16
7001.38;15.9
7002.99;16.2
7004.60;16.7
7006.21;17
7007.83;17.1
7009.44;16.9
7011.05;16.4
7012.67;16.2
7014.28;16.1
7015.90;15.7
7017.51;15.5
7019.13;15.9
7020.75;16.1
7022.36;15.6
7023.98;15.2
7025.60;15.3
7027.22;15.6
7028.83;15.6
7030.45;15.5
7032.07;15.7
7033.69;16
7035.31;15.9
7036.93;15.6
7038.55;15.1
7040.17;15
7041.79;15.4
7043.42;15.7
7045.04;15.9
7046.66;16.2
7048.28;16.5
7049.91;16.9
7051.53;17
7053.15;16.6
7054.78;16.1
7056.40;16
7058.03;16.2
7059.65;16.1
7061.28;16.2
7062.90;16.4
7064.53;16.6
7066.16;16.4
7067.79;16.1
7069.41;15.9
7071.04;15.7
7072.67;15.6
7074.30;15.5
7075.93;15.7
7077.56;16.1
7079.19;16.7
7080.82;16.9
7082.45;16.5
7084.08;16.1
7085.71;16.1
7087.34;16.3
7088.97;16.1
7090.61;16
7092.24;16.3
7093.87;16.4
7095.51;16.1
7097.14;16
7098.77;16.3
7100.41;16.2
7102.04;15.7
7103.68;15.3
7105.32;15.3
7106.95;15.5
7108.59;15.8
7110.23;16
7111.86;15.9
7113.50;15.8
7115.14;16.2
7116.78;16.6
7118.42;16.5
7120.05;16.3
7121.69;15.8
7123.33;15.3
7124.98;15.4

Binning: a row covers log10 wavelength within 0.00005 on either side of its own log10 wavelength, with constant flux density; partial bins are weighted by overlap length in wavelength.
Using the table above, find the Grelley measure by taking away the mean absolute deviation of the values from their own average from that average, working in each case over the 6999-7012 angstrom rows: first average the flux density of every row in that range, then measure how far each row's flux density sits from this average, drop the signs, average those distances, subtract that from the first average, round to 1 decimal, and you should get 16.1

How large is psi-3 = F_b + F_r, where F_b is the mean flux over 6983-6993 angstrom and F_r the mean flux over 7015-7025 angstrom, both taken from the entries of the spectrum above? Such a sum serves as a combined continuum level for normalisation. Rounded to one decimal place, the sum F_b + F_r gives 32.2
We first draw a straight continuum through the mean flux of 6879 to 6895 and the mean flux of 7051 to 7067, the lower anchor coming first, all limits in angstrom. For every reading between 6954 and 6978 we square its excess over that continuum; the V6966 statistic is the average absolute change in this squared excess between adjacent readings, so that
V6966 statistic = 0.12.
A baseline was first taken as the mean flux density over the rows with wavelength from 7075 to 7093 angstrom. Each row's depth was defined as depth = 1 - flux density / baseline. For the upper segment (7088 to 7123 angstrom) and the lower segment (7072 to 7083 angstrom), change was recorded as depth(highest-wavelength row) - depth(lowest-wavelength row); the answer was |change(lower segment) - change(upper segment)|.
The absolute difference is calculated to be 0.074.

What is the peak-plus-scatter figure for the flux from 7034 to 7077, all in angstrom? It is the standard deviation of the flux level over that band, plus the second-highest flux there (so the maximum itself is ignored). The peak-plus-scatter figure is 17.4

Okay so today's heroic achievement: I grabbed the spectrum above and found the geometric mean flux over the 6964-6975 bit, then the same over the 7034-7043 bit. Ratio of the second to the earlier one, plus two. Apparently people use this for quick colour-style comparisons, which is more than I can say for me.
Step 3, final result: 2.95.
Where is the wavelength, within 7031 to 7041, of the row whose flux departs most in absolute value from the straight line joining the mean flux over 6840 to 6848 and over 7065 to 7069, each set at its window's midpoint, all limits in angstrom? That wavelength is 7040.17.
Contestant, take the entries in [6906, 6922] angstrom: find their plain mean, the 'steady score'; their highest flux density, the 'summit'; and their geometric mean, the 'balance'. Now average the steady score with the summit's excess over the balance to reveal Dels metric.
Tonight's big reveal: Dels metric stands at 8.55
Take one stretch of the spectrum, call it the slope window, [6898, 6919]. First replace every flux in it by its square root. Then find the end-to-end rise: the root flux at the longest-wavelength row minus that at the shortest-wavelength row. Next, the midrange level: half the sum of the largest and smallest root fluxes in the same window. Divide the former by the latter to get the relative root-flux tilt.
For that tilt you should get 0.012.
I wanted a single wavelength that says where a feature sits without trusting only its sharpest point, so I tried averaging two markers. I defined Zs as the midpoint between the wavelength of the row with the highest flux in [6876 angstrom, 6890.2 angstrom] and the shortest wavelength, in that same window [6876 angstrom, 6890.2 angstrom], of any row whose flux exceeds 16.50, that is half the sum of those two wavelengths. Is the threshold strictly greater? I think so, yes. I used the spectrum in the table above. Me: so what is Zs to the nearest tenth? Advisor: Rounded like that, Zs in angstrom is 6885.5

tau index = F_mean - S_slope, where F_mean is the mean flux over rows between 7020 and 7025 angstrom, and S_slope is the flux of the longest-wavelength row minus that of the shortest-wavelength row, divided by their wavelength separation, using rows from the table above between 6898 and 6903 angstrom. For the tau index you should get 15.8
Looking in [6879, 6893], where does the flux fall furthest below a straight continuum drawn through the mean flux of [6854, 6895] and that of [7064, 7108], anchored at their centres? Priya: 6881.50 angstrom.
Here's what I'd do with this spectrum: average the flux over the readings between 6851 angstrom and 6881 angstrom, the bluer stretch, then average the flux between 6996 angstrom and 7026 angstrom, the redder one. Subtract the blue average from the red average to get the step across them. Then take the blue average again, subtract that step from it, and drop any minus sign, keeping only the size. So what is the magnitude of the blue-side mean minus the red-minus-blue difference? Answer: 16.8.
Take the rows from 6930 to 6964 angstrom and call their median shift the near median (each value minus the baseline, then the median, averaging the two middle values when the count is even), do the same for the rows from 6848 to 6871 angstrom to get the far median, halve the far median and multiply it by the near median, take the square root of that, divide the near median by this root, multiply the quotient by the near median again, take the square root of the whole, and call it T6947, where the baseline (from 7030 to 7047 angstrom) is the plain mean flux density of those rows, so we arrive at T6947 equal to 1.2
